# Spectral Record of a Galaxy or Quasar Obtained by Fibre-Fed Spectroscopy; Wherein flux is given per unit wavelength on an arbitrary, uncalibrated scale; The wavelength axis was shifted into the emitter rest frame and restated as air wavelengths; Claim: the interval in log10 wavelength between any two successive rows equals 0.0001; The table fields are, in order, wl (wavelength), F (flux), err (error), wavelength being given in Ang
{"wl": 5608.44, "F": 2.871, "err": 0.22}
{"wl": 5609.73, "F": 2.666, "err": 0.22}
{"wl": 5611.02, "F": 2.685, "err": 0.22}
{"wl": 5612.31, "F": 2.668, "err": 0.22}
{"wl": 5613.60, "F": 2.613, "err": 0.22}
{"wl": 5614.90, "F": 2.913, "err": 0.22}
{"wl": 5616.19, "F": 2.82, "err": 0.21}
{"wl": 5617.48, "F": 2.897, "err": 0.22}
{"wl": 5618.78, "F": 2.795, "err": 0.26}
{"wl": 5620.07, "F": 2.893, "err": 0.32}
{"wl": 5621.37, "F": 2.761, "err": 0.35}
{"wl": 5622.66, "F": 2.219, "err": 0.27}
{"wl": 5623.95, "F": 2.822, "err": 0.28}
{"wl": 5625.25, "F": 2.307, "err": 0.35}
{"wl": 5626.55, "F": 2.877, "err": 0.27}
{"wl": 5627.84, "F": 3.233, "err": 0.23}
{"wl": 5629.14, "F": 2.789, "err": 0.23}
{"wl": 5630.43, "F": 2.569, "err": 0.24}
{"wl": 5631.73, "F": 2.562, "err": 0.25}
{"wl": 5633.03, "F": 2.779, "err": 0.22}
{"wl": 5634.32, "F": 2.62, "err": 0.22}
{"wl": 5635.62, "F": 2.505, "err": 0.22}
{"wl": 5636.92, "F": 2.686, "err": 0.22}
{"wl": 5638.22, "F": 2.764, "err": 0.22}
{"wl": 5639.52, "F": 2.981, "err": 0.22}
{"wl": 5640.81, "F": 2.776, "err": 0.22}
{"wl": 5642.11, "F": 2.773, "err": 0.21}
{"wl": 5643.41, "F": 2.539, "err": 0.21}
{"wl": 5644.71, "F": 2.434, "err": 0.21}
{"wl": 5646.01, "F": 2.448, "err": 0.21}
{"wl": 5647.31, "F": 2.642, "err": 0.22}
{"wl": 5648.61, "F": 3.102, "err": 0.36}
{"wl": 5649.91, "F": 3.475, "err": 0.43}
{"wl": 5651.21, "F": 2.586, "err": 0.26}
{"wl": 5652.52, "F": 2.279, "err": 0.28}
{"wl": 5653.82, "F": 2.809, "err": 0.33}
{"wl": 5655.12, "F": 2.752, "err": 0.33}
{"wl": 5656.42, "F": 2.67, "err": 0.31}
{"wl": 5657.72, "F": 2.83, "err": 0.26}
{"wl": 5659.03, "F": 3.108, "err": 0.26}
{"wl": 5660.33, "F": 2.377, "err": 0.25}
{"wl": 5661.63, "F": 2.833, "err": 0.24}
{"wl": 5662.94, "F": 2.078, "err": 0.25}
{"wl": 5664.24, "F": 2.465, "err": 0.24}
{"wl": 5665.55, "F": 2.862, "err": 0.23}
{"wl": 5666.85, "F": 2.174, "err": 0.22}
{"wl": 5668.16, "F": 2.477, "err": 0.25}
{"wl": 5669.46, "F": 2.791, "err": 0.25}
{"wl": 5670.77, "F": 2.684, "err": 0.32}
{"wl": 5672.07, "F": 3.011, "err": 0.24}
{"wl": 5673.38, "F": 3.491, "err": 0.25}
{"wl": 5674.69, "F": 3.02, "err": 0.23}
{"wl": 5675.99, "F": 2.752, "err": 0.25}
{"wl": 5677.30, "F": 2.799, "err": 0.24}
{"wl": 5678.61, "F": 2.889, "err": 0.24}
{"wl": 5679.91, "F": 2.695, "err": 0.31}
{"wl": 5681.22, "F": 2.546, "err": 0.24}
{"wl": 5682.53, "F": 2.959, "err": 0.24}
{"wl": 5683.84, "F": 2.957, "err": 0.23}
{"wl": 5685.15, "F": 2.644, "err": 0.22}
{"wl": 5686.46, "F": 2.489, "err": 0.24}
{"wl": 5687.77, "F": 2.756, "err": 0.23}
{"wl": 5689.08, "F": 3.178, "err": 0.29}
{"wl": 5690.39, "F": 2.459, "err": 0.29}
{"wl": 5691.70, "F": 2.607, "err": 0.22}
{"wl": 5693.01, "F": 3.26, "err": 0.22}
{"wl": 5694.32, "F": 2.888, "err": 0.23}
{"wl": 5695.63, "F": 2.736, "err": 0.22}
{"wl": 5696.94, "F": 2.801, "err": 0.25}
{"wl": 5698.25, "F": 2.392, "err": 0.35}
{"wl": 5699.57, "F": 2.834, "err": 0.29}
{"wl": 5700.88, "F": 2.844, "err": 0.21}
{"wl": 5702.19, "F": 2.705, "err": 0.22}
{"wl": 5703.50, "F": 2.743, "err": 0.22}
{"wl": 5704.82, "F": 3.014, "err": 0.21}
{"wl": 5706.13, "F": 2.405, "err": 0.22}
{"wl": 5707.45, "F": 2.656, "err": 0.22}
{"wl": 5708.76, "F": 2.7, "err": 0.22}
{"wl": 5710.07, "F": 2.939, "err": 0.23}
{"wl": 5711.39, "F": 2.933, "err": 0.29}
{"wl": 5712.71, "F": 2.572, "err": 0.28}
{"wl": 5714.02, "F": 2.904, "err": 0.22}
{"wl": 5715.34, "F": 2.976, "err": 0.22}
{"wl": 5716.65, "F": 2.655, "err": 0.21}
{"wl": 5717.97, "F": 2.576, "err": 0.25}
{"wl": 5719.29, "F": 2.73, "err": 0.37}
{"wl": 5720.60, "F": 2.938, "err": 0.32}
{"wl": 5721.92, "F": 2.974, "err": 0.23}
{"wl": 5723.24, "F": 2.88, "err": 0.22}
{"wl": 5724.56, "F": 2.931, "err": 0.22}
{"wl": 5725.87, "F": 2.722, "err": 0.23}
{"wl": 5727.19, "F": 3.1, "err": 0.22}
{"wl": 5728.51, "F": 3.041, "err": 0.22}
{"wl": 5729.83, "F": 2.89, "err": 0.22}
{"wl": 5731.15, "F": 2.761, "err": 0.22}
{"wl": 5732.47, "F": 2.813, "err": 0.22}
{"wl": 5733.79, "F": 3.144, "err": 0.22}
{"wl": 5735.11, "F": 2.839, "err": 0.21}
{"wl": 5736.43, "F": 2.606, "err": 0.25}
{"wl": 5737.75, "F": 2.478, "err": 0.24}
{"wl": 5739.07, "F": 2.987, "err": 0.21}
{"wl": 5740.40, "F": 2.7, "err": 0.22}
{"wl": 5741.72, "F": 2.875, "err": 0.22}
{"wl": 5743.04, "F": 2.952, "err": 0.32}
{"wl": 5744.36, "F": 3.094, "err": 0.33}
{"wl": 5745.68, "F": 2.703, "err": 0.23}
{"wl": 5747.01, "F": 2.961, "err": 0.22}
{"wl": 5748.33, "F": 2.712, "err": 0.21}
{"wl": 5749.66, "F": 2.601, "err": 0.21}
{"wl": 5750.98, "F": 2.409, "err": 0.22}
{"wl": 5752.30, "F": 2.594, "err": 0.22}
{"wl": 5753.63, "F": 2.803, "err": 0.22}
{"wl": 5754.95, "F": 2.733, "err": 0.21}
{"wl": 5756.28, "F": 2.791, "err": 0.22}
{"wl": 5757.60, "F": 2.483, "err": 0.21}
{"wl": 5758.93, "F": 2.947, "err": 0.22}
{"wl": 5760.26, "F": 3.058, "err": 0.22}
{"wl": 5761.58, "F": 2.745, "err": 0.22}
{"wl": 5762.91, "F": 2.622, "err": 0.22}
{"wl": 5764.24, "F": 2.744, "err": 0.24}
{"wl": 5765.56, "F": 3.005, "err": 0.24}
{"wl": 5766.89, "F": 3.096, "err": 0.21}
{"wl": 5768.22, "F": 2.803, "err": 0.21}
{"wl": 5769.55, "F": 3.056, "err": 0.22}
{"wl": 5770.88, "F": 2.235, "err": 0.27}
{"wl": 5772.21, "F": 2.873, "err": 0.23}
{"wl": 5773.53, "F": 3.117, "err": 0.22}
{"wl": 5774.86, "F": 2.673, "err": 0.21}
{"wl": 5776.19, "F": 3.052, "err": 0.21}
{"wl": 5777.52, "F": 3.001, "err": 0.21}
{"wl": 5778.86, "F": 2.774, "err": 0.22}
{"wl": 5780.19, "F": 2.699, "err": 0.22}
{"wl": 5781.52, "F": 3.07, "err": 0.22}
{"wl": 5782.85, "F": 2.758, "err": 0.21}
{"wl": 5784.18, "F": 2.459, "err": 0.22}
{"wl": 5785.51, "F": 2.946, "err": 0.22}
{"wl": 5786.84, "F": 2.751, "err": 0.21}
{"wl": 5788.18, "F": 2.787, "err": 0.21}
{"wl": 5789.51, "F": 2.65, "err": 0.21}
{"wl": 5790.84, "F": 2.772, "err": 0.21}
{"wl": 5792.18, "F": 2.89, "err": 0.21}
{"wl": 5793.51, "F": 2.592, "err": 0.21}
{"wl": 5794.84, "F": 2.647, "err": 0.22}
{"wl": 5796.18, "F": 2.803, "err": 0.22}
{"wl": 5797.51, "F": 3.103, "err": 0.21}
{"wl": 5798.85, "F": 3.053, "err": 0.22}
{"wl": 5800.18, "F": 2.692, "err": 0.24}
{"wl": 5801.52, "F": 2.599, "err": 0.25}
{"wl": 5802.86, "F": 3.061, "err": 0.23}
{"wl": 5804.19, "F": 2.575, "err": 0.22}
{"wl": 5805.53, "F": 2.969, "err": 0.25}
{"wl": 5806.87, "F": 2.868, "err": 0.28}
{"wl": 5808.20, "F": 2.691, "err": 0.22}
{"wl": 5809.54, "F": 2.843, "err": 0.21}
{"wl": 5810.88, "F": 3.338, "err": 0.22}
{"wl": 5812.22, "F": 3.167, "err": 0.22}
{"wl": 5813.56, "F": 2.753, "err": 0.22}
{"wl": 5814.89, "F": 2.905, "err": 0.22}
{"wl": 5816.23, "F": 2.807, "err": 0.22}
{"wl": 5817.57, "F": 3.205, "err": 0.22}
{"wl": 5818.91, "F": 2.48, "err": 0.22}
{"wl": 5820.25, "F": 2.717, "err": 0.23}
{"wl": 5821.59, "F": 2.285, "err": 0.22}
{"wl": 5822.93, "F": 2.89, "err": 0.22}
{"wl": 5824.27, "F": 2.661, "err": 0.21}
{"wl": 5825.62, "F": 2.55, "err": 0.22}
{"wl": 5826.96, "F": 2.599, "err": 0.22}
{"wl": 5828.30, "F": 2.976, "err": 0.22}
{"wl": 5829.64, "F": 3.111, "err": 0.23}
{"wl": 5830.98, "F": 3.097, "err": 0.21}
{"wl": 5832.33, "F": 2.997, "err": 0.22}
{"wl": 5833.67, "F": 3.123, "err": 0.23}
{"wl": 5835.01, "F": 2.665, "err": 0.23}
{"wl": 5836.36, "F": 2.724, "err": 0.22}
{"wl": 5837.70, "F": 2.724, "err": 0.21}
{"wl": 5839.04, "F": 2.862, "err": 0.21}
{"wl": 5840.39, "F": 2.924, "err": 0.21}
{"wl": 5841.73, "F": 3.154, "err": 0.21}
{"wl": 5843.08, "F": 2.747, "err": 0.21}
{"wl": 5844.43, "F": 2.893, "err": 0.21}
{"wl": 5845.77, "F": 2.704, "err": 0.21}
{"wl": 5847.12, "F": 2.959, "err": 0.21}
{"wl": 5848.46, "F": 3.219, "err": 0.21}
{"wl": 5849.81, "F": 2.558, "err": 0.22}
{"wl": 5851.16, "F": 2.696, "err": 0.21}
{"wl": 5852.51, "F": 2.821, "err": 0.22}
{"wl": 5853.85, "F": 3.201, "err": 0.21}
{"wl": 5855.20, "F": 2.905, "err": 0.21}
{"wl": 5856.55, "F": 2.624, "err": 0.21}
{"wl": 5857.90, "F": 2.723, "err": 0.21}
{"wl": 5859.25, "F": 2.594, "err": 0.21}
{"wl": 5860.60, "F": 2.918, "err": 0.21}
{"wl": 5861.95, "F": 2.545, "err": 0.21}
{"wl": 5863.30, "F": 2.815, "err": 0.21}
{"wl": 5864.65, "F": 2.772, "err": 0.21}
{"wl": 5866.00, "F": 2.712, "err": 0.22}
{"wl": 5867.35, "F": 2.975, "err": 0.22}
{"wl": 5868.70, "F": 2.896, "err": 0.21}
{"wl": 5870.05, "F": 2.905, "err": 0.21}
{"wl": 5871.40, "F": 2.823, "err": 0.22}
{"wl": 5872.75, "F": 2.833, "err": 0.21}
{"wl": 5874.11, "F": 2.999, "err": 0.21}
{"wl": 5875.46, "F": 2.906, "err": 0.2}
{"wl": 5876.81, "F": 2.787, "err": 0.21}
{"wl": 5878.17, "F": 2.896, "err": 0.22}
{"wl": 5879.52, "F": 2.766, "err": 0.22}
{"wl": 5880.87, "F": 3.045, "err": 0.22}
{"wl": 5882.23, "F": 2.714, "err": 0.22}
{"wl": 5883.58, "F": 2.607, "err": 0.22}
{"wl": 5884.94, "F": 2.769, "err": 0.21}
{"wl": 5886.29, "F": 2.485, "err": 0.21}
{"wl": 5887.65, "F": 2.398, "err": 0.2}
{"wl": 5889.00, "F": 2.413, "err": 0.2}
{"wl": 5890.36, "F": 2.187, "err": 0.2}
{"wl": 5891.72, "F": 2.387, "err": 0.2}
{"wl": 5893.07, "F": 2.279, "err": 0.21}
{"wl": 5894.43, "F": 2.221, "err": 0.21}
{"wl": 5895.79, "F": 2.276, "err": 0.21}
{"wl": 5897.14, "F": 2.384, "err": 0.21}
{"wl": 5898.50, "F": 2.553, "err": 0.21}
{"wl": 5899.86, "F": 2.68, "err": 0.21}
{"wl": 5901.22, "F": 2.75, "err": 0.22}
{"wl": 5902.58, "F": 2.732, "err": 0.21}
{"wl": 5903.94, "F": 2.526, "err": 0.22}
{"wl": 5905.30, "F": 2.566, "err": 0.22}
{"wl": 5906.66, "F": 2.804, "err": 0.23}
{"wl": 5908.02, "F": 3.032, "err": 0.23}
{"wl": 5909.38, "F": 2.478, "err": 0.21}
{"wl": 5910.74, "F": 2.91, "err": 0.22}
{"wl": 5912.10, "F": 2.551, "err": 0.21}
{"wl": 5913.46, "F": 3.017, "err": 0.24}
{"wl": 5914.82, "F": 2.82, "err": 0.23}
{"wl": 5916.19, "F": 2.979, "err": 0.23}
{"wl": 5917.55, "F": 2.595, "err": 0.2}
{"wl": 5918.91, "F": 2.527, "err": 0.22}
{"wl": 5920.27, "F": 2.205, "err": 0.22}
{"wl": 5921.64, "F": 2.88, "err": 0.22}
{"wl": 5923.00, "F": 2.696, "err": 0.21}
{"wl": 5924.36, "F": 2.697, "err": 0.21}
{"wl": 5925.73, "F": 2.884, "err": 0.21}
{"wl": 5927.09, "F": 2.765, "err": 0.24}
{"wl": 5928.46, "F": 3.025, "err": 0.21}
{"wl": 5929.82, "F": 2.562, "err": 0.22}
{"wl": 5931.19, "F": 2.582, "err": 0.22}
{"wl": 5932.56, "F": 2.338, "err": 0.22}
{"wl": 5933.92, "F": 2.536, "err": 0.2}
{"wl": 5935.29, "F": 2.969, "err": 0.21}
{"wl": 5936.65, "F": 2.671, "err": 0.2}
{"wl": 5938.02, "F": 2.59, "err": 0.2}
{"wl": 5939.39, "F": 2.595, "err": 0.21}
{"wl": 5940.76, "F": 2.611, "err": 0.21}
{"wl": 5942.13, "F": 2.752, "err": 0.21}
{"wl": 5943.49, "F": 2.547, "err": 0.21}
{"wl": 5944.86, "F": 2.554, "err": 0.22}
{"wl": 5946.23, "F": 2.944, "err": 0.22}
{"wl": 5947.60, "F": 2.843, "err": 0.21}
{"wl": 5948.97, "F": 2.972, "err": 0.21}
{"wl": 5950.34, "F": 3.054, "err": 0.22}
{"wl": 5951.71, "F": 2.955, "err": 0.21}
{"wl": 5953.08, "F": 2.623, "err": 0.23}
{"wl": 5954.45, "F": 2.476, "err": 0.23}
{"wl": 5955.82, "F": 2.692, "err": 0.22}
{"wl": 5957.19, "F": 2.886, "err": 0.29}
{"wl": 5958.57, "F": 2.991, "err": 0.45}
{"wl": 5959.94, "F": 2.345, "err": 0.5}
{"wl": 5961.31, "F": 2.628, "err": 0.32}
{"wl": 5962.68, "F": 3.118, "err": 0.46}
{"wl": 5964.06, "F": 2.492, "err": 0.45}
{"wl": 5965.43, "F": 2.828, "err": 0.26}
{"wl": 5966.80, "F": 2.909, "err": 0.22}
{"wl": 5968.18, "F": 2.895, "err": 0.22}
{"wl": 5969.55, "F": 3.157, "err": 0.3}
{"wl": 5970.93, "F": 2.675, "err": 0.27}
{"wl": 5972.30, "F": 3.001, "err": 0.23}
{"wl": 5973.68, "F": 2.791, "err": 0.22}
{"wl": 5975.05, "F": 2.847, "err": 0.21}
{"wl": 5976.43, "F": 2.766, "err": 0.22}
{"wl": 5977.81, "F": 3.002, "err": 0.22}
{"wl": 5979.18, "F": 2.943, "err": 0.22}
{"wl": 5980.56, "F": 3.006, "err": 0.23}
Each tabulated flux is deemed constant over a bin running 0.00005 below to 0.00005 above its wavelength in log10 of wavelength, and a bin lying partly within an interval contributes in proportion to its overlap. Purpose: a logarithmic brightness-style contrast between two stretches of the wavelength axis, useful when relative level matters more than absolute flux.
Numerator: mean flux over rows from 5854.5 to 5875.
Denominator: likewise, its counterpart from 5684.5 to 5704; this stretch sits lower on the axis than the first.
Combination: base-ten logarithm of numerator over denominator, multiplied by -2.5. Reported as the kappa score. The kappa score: -0.018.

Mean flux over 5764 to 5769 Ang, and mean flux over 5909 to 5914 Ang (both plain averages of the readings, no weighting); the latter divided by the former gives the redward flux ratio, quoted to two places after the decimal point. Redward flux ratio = 0.94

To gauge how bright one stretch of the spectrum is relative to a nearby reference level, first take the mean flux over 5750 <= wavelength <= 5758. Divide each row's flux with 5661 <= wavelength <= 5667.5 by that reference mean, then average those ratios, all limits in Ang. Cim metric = 0.94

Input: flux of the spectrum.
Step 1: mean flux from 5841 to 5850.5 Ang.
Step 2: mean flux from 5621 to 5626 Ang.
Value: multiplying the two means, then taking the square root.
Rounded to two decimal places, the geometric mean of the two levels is 2.70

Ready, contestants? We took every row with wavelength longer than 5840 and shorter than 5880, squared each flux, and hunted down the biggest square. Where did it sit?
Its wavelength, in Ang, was 5848.46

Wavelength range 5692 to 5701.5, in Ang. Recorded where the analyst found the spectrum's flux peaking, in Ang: 5693.01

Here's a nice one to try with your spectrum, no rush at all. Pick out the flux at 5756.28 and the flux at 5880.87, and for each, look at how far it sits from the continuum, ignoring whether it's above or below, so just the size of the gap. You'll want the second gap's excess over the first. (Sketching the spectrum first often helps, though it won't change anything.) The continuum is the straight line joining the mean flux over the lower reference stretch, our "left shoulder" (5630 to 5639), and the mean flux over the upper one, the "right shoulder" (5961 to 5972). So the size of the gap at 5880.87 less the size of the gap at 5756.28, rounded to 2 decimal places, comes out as 0.18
